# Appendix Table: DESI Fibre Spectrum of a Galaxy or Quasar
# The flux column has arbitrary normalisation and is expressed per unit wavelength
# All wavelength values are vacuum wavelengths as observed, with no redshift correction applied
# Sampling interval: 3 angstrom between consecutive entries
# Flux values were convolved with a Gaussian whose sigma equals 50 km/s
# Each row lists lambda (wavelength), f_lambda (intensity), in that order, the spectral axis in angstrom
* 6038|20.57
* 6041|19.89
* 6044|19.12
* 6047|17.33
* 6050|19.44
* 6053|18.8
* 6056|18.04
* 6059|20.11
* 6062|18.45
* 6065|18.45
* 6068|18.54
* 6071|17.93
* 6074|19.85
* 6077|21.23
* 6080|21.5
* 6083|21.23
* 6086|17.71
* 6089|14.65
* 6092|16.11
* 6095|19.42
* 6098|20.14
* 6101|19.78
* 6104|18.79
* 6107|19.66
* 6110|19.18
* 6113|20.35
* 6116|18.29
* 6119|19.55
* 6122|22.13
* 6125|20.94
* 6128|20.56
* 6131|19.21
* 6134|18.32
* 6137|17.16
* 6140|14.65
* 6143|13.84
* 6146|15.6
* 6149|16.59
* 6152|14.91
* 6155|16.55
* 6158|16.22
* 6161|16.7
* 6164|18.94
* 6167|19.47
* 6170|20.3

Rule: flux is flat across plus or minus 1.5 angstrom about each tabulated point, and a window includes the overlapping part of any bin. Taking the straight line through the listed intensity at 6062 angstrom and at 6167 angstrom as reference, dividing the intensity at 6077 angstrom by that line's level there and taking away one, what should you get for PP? 0.14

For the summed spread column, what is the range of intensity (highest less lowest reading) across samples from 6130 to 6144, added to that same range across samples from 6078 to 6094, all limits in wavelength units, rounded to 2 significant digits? 12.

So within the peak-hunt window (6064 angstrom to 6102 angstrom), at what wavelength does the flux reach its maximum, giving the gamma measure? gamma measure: 6080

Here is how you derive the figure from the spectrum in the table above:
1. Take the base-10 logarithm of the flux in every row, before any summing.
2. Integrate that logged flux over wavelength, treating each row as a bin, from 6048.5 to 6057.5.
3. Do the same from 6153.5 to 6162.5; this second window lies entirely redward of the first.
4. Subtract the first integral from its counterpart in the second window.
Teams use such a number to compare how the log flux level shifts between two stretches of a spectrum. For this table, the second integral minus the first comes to -0.50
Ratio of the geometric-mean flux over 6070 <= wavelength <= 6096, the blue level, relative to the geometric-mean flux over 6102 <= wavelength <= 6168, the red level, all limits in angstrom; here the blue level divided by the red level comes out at 1.04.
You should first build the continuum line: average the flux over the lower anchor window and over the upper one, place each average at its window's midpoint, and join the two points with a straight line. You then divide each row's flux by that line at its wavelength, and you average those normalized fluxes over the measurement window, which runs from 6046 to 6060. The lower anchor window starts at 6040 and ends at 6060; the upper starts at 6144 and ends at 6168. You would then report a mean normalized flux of 0.99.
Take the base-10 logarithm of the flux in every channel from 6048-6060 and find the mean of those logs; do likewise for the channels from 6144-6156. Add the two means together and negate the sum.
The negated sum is -2.48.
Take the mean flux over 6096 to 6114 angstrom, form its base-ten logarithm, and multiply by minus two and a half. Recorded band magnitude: -3.23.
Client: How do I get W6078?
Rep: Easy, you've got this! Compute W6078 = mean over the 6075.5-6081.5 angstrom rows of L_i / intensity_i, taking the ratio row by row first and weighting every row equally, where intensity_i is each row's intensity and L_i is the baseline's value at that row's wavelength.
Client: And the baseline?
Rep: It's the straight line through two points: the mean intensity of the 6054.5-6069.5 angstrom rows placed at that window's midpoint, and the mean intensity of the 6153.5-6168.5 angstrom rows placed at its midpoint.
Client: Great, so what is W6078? 0.87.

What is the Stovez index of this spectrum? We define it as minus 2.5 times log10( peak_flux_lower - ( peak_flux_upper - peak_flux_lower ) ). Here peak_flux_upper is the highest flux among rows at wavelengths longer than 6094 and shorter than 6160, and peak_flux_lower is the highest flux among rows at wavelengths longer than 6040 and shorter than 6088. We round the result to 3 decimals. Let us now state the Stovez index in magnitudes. -3.299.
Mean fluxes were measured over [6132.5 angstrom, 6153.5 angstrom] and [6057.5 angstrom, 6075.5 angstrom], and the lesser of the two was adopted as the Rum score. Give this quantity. 15.9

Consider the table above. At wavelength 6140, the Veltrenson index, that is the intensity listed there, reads 14.65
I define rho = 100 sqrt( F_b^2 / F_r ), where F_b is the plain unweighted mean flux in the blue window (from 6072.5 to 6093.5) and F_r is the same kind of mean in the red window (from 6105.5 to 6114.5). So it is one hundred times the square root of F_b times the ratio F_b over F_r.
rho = 425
